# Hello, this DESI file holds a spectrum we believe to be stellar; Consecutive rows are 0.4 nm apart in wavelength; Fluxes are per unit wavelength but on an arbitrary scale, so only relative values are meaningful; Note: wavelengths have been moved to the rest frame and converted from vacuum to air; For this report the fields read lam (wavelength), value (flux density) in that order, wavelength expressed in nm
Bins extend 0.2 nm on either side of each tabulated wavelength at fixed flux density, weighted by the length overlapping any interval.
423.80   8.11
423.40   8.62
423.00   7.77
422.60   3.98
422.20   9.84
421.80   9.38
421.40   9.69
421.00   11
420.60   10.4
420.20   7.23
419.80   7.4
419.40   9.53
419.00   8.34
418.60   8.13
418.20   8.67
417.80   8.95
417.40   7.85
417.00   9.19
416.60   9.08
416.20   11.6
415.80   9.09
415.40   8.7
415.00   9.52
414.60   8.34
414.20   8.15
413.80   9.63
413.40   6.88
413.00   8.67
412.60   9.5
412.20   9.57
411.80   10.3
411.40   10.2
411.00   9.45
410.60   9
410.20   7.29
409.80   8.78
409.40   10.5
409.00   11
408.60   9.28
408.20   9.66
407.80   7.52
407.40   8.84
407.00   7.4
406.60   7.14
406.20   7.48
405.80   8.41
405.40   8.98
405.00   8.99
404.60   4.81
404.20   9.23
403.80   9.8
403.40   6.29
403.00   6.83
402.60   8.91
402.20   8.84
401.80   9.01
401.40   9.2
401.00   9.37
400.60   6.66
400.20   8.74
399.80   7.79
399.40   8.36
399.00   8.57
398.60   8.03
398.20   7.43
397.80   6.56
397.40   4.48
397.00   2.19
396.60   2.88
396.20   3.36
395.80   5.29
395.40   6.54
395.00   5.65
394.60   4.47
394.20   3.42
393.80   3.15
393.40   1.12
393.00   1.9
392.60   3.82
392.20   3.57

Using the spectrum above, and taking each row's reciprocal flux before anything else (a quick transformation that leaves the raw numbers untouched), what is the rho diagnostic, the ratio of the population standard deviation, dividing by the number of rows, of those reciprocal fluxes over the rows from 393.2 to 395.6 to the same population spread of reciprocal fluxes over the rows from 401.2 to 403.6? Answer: 13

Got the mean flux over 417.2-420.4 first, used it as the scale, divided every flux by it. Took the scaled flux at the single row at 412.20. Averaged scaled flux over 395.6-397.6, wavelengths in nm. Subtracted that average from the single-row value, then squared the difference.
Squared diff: 0.52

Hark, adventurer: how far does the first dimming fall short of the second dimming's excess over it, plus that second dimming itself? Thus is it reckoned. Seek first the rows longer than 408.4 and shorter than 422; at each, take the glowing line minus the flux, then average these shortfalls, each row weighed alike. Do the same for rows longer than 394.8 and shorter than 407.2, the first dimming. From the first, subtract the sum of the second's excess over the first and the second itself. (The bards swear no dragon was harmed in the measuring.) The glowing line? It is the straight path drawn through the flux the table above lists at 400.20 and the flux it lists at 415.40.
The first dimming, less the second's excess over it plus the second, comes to 4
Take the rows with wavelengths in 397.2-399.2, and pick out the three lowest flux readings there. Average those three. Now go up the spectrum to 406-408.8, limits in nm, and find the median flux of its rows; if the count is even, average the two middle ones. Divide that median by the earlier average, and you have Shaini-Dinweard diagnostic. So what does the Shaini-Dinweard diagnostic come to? 1.2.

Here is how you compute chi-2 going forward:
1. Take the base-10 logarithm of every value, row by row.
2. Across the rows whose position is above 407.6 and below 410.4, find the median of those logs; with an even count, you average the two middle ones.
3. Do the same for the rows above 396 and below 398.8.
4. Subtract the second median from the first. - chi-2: 0.32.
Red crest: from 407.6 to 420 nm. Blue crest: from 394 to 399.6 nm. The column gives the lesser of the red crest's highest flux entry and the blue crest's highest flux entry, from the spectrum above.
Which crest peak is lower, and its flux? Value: 8.6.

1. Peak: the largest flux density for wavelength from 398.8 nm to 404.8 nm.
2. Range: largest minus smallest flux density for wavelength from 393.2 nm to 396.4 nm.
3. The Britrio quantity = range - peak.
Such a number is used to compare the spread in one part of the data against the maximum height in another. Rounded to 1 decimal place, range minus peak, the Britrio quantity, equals -4.4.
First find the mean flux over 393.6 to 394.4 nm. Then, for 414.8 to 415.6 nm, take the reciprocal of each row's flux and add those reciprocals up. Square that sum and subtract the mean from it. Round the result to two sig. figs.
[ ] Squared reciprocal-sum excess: -3.2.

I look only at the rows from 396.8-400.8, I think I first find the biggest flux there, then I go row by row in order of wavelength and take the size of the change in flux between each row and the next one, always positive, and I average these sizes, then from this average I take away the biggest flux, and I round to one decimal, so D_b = -7.6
